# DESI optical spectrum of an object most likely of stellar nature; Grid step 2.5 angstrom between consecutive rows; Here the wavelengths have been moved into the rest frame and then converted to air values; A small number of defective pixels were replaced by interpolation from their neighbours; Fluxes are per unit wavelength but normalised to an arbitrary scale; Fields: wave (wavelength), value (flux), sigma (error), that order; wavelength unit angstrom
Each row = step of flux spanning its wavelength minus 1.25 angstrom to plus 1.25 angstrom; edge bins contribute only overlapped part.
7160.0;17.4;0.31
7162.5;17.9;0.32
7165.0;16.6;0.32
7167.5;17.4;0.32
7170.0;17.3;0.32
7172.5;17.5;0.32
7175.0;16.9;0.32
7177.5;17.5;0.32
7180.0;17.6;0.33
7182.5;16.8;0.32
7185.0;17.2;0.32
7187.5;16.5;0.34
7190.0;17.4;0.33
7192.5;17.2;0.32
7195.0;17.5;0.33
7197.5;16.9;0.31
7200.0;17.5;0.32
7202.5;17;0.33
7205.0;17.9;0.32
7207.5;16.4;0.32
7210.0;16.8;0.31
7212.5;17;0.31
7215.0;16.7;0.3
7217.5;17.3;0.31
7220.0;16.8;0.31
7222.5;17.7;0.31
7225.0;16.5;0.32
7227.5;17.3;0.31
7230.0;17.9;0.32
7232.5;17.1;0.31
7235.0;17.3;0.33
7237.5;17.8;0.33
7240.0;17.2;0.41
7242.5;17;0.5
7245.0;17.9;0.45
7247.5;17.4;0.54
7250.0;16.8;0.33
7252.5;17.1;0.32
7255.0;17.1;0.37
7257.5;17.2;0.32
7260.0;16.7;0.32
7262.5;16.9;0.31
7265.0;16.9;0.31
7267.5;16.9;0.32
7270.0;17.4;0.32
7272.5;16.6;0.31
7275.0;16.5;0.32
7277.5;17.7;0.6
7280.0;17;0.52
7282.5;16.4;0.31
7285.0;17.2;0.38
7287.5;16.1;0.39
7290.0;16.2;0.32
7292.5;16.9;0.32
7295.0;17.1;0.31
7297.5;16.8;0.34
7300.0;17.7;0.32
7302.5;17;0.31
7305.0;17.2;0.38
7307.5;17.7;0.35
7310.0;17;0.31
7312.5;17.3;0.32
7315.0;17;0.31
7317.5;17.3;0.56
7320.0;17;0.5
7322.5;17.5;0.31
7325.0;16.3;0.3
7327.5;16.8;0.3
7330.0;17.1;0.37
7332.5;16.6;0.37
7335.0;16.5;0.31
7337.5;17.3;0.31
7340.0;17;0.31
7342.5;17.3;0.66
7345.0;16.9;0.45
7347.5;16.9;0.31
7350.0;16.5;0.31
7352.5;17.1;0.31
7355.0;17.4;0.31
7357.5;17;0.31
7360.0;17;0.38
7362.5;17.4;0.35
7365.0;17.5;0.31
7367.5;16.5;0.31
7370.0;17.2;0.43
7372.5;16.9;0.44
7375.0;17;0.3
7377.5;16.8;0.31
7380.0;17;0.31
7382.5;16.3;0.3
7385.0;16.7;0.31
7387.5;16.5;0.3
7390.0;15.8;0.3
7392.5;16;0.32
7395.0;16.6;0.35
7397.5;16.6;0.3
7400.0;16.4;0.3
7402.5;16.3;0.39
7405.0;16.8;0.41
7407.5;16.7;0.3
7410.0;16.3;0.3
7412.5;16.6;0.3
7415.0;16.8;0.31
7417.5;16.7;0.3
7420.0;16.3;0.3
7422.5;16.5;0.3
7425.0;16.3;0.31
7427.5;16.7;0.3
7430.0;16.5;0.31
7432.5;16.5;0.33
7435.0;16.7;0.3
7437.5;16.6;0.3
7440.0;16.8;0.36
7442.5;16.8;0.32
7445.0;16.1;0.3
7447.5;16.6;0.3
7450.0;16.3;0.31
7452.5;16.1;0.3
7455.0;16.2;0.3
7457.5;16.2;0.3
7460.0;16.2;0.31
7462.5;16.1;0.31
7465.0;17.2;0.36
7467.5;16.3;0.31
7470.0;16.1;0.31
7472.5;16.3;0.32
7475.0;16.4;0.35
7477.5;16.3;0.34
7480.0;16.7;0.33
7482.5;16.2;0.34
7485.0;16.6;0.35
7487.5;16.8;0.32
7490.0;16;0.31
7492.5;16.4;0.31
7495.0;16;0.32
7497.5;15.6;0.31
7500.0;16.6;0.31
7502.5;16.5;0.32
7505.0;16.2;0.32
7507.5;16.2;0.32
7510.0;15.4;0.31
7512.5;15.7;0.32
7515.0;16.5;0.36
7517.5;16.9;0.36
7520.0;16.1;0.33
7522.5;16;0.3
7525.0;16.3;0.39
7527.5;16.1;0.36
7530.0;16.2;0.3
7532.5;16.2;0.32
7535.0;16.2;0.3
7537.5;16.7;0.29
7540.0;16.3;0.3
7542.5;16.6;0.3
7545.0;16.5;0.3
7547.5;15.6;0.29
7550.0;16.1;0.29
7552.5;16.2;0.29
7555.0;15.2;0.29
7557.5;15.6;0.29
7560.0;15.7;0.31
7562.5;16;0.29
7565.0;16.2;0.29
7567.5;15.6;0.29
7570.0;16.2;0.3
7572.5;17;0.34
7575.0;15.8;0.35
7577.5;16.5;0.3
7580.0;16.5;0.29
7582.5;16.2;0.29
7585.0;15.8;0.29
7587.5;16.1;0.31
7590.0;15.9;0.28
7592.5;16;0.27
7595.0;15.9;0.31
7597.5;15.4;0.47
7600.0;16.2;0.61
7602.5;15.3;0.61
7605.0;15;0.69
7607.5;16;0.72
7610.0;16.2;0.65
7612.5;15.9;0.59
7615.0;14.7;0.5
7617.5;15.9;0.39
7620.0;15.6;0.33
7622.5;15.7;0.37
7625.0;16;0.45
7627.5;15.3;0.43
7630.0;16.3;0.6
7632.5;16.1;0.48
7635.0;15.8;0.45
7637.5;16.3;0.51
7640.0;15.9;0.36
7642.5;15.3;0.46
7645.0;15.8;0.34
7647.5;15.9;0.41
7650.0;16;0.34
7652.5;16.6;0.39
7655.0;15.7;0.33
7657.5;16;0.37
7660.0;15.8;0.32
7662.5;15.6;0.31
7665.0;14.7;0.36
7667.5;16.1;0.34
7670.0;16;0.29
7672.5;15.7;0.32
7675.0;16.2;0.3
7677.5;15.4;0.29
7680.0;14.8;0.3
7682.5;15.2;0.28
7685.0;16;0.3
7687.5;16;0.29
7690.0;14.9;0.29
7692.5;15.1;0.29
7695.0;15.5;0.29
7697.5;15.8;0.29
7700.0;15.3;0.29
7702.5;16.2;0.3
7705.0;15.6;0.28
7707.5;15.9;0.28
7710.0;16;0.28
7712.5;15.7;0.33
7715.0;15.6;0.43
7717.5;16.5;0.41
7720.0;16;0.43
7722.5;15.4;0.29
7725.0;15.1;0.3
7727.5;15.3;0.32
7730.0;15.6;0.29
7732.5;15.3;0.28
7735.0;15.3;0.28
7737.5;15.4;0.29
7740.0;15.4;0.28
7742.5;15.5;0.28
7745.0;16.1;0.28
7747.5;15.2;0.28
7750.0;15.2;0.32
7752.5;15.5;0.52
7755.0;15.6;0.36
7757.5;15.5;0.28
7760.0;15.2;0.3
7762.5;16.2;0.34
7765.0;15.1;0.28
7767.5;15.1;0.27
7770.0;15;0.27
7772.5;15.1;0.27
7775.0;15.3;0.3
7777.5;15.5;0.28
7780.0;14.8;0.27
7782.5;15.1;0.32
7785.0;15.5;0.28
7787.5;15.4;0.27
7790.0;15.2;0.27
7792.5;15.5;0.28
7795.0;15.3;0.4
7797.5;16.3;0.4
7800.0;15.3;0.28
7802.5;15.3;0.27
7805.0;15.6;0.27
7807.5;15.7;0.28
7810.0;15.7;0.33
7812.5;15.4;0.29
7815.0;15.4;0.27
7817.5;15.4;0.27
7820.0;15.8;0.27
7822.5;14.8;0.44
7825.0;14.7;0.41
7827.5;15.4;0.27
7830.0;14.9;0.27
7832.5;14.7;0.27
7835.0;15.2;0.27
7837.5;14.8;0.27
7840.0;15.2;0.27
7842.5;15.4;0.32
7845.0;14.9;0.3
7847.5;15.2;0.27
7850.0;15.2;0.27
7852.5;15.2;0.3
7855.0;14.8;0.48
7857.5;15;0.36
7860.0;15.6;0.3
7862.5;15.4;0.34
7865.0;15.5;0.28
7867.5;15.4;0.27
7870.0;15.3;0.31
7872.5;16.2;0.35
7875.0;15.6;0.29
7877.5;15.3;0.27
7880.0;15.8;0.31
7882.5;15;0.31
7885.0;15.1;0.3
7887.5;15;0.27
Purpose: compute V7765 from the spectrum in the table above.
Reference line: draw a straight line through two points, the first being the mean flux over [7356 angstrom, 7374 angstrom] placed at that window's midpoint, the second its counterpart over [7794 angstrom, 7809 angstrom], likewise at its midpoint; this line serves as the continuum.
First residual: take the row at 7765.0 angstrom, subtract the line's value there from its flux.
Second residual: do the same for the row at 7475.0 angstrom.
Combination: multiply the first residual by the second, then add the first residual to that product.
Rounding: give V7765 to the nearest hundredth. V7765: -0.43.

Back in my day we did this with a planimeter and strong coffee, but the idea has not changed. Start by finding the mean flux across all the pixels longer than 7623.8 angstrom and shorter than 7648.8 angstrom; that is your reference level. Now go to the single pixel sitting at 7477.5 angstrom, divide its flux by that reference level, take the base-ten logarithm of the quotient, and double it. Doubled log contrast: 0.023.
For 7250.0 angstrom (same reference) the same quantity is 0.049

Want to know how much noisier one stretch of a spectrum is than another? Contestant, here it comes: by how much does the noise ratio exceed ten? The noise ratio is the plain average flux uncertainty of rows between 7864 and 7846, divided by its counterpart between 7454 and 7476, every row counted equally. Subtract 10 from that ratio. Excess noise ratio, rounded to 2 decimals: -8.96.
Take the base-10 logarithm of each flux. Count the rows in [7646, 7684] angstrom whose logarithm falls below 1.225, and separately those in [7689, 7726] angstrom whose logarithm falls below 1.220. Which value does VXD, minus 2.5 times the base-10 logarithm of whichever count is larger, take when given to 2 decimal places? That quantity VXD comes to -2.94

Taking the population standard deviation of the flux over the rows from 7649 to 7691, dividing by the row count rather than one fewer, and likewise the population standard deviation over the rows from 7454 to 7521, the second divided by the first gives 0.74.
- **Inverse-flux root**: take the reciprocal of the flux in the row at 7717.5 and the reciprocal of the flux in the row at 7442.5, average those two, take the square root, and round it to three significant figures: 0.245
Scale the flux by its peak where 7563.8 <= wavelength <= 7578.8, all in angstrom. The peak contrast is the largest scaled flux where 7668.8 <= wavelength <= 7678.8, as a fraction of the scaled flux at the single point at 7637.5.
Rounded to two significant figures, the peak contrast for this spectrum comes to 0.99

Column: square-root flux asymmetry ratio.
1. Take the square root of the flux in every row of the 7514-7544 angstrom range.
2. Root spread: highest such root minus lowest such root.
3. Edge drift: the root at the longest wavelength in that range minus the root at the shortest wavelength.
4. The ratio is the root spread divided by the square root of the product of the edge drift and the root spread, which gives 3.0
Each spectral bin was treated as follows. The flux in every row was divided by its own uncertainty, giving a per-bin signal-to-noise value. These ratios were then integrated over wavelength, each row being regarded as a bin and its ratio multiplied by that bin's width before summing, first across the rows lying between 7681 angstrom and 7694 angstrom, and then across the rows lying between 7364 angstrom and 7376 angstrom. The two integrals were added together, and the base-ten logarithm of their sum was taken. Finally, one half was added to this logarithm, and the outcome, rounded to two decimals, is 3.61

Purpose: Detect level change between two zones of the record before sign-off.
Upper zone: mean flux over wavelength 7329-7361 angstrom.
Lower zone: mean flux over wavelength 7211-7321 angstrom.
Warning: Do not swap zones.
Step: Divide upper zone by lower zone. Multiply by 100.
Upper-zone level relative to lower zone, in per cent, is 99.3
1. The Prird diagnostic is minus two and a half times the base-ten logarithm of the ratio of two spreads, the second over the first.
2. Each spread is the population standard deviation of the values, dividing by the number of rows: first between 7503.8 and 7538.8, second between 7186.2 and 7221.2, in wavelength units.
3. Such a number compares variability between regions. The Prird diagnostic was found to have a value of -0.14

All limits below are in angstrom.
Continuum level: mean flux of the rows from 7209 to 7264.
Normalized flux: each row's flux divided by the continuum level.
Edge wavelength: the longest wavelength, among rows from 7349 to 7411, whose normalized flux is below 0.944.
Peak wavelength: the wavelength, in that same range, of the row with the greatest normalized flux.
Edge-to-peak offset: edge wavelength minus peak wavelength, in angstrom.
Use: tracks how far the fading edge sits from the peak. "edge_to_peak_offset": 27.5 angstrom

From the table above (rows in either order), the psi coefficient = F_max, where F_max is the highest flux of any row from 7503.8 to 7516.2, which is 16.5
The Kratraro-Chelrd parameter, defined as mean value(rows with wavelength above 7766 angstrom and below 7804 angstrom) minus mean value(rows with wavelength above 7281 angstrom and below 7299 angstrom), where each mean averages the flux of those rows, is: -1.4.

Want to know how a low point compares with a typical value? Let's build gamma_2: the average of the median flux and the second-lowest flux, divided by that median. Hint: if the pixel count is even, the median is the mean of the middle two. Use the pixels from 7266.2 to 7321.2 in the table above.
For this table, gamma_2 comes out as 0.976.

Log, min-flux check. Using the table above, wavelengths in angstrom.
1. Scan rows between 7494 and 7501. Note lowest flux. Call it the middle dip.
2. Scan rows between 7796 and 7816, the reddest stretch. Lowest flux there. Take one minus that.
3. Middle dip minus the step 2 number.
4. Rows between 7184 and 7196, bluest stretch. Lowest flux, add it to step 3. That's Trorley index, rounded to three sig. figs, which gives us 46.4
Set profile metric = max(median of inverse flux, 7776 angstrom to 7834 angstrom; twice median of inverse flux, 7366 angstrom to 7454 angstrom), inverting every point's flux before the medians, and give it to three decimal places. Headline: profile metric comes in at 0.120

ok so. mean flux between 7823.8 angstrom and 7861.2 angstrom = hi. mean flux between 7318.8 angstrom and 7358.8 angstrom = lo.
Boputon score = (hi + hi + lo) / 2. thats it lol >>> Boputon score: 23.6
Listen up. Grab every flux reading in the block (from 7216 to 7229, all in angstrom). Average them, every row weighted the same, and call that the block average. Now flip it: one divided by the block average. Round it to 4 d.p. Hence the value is 0.0584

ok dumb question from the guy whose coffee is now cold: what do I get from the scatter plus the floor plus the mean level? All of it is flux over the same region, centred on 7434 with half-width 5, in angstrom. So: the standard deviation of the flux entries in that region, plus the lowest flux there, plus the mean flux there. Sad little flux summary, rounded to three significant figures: 33.2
